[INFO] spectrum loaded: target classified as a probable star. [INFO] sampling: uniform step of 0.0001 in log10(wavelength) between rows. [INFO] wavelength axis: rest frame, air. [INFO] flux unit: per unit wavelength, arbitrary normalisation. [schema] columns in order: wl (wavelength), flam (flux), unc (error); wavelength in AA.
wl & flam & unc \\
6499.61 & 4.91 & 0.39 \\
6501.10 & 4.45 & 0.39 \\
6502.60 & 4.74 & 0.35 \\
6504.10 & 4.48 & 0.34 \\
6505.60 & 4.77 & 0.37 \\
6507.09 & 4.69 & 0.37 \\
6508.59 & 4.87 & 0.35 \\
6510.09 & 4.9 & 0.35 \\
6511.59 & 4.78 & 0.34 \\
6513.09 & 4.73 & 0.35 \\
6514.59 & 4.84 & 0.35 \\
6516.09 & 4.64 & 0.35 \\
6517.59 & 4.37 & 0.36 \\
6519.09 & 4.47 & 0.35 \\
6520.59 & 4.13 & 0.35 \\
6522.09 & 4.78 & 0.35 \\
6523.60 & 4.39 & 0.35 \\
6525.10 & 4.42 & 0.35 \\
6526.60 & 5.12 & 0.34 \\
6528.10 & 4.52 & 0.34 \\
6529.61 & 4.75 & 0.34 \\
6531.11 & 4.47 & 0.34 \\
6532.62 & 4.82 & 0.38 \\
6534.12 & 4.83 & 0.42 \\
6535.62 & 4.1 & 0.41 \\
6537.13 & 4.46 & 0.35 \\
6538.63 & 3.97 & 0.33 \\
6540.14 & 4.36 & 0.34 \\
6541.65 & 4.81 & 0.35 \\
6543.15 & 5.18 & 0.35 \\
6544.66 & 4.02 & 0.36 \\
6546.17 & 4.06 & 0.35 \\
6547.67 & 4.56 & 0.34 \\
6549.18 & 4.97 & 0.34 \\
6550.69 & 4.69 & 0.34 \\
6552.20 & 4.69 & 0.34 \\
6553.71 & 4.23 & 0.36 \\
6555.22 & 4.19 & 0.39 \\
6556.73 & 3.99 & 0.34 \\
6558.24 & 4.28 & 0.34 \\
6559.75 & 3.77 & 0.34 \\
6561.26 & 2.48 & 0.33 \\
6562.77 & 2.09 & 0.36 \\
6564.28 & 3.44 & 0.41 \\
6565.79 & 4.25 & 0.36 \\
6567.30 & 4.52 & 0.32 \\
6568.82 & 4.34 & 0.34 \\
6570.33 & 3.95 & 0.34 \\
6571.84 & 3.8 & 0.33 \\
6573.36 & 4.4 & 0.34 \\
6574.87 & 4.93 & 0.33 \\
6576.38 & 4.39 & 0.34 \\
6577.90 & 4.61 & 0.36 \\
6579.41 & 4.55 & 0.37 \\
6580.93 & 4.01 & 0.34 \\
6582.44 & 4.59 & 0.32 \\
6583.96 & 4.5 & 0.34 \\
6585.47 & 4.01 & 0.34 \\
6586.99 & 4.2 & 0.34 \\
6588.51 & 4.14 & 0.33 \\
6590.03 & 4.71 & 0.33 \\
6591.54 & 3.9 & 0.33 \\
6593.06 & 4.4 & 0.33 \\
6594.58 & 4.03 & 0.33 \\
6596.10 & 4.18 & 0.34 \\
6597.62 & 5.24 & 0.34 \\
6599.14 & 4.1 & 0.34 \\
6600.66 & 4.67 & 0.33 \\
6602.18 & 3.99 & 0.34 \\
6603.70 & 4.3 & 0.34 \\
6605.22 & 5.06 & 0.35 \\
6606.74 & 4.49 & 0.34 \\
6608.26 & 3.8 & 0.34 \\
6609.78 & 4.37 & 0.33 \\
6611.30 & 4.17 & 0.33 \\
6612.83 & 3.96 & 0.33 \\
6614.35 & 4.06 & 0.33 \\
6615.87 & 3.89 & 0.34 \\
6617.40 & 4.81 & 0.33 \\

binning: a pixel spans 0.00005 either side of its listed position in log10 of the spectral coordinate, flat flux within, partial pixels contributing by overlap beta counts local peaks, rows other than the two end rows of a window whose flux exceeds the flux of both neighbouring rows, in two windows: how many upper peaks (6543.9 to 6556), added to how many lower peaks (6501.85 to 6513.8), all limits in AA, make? 3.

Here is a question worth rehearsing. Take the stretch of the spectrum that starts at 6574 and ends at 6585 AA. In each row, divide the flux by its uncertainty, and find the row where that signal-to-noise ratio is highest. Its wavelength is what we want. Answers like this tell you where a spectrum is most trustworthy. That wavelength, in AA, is 6574.87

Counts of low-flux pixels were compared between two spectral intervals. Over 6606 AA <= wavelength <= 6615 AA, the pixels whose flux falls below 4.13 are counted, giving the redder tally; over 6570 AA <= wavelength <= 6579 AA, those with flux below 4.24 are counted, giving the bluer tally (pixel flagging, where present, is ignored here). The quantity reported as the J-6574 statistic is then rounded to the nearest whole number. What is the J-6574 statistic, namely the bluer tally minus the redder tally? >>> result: -1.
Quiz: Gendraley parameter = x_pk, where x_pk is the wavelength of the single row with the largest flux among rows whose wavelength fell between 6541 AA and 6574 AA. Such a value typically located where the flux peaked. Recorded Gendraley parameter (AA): 6543.15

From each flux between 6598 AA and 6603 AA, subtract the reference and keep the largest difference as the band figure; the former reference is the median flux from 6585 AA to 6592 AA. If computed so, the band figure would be 0.53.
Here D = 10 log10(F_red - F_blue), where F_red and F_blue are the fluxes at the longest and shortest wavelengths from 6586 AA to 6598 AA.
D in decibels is 0.2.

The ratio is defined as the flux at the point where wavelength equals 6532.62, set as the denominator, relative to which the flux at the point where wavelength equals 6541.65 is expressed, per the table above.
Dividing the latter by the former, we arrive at 1.00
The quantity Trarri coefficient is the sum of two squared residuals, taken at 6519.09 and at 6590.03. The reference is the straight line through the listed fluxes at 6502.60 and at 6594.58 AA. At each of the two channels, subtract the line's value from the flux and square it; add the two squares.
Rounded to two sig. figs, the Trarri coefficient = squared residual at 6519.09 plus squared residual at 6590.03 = 0.44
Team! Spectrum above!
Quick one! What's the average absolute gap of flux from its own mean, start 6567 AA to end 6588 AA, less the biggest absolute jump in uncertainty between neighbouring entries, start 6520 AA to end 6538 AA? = 0.19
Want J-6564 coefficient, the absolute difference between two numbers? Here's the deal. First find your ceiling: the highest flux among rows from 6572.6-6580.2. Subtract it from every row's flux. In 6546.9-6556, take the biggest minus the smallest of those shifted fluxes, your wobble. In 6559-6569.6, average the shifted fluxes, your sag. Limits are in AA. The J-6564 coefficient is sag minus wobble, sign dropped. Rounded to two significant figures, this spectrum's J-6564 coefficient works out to 2.2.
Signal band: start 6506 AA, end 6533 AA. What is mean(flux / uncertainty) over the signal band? 13.3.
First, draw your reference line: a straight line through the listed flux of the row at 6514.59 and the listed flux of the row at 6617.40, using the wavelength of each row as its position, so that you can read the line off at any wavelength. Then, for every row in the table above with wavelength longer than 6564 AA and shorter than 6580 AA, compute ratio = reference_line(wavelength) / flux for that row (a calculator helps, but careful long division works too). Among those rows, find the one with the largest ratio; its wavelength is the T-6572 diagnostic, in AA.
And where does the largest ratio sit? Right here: 6564.28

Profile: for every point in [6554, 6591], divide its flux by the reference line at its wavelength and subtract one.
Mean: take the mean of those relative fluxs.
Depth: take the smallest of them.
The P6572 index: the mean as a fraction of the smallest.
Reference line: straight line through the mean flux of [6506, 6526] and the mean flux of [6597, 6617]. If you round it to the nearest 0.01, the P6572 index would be 0.14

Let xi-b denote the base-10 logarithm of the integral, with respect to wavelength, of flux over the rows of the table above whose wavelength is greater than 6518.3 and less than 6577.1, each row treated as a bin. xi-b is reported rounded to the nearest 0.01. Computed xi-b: 2.40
